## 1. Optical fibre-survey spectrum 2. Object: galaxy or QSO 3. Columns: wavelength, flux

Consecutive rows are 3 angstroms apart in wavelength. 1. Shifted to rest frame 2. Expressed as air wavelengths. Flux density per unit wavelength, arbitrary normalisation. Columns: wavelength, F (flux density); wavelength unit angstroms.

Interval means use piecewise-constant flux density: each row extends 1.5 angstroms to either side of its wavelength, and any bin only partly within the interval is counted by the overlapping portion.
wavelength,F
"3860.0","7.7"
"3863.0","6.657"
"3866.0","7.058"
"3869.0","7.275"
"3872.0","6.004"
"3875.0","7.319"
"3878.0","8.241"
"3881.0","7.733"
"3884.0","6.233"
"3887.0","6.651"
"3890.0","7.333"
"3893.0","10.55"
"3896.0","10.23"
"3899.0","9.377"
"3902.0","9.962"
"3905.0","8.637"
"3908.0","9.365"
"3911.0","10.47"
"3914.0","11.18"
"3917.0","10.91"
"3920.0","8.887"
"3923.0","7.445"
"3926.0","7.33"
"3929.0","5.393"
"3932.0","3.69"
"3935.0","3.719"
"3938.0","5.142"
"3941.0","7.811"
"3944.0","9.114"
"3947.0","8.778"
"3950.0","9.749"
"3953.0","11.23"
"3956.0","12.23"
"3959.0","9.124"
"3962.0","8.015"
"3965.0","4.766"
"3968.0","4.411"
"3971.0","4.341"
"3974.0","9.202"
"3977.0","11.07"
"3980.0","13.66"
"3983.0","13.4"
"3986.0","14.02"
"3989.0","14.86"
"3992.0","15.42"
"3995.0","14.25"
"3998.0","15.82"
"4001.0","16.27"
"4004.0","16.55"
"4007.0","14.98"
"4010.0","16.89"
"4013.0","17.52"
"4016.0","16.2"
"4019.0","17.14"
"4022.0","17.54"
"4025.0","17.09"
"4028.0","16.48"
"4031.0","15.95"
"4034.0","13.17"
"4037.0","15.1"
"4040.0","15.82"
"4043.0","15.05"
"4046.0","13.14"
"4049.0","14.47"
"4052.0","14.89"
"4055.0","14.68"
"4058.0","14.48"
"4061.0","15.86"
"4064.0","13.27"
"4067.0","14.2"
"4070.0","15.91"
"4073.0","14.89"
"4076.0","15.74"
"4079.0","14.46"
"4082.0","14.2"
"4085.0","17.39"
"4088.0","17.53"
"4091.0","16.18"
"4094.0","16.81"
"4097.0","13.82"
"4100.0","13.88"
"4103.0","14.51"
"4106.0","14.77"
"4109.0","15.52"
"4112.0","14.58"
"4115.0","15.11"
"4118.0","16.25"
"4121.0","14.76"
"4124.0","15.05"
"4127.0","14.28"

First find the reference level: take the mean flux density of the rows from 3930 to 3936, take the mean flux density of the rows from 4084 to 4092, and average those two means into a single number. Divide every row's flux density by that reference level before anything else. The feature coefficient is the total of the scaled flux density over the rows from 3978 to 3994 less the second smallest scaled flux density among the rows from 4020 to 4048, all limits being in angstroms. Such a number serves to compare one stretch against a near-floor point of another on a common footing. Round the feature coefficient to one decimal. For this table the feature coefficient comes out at 5.6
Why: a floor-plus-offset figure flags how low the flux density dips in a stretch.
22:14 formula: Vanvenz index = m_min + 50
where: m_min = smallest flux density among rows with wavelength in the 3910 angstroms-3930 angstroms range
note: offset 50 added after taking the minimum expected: 55.4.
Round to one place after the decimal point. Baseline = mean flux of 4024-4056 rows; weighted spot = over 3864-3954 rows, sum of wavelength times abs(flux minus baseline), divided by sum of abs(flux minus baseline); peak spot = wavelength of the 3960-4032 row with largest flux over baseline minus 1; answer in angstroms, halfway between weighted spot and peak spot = 3965.5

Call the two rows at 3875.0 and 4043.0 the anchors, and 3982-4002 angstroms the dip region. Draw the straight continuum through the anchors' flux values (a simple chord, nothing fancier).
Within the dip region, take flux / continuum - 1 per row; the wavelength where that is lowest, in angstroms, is 3983.0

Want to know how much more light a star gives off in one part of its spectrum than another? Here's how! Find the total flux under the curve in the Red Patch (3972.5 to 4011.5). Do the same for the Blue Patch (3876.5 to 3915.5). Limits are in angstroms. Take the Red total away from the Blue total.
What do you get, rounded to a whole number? -211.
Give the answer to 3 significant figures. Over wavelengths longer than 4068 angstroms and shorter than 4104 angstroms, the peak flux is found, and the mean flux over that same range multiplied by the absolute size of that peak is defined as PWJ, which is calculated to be 271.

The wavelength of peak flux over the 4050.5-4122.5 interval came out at 4088.0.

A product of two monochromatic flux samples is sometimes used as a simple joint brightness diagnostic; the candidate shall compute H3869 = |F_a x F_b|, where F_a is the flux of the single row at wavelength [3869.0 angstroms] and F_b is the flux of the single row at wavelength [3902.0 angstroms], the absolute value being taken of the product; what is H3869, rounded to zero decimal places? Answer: 72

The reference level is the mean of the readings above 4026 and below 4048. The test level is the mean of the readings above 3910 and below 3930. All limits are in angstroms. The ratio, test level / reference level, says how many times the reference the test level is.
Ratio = 0.59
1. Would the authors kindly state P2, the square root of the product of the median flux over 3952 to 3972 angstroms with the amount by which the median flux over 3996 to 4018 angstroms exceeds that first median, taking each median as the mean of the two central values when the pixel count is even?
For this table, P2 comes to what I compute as 8.1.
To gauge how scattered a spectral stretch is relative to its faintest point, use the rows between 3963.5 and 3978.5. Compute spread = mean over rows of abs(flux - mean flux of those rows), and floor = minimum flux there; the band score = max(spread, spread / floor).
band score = 2.7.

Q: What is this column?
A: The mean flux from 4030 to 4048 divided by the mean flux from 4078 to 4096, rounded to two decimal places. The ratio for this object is 0.91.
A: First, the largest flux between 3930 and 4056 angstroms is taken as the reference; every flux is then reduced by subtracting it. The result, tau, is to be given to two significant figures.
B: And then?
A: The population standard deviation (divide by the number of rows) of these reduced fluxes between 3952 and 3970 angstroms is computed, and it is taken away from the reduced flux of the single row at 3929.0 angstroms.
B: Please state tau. -15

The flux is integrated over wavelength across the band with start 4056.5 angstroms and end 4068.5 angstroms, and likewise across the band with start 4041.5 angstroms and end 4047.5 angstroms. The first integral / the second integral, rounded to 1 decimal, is 2.1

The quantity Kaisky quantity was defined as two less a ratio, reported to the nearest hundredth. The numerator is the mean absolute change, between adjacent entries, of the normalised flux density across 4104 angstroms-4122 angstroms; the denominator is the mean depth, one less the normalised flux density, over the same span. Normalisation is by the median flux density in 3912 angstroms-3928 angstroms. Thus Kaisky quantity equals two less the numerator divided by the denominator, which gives 2.15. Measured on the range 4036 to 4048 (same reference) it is 2.19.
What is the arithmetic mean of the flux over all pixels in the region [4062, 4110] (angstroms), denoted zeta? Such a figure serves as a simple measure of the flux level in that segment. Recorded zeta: 15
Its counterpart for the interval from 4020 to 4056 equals 15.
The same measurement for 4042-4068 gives 14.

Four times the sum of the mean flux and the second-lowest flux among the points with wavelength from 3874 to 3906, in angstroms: 60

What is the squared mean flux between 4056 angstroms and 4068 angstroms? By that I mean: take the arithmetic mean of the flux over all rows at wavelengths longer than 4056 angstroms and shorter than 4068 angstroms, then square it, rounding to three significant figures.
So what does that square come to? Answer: 209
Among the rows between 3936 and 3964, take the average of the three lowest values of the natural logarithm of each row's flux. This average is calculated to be 1.92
